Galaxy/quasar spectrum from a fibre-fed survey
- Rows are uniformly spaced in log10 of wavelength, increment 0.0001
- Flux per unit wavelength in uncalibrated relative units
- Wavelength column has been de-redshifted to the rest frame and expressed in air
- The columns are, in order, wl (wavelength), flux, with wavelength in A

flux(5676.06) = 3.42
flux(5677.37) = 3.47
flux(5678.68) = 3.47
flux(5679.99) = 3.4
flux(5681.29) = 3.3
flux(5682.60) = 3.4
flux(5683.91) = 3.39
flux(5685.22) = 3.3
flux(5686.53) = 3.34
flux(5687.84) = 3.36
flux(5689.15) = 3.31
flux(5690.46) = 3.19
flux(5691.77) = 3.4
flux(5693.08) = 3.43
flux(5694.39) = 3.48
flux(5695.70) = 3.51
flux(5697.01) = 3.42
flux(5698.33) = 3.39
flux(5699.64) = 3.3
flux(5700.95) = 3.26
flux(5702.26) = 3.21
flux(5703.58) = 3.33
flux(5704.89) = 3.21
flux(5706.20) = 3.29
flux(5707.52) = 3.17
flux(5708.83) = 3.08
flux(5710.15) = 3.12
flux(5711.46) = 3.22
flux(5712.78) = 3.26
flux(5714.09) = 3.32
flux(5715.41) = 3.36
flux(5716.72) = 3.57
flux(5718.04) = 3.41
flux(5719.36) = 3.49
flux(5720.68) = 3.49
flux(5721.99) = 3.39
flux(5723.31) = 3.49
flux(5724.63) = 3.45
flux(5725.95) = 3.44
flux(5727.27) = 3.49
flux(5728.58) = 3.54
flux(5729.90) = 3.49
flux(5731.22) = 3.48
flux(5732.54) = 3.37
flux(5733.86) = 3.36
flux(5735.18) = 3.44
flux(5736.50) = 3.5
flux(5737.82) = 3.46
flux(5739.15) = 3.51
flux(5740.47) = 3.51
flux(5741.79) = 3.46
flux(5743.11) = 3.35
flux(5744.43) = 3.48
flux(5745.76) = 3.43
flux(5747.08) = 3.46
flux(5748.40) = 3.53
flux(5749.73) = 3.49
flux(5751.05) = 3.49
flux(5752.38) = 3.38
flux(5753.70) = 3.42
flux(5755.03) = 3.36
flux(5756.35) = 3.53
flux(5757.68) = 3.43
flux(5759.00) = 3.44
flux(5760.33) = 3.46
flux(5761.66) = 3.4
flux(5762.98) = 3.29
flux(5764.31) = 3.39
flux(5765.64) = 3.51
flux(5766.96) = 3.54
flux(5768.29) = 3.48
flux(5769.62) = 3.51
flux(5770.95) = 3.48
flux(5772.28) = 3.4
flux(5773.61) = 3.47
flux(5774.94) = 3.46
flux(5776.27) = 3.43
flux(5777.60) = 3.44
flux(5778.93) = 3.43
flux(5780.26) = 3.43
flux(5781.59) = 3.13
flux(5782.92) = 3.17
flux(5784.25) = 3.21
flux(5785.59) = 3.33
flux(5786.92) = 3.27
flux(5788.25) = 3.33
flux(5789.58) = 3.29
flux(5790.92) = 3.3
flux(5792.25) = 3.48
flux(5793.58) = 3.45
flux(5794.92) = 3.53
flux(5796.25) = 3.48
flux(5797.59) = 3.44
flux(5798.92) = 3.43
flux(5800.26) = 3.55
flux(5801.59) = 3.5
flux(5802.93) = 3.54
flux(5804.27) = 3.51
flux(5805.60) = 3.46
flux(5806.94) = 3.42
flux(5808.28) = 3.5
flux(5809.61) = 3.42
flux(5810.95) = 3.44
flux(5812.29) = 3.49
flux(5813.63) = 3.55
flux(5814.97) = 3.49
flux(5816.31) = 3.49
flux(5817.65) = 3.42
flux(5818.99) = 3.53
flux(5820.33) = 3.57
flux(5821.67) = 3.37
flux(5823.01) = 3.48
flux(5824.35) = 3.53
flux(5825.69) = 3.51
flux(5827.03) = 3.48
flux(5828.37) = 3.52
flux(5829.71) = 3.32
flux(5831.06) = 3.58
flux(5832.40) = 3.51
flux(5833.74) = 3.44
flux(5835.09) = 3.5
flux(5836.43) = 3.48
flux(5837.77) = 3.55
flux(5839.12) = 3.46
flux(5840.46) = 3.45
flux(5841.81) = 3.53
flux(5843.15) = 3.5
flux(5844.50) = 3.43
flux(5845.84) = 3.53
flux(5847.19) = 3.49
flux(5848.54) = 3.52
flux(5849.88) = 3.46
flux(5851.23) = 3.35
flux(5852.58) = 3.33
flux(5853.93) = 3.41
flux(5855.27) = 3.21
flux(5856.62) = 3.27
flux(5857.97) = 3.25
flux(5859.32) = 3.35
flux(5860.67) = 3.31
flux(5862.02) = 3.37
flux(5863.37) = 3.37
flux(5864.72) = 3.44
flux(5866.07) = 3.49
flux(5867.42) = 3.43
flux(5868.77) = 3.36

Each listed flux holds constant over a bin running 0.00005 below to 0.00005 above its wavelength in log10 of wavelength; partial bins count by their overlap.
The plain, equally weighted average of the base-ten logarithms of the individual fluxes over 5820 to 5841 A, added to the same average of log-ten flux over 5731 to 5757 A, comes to 1.08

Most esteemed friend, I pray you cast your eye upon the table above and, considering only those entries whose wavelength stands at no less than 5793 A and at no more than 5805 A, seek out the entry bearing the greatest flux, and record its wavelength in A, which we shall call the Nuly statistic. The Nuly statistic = 5800.26 A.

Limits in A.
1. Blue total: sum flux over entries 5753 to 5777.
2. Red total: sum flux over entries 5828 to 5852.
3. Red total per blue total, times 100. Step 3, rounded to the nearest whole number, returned 101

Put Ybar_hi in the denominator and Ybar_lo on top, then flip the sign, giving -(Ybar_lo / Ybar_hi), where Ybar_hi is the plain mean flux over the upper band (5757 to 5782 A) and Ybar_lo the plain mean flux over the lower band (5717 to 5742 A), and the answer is -1.01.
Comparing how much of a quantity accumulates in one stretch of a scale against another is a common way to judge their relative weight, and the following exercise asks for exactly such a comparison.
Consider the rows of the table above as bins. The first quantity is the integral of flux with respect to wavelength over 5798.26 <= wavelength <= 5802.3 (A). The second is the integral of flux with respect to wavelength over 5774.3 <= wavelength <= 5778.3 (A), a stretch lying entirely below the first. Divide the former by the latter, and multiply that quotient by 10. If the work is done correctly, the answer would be 10.2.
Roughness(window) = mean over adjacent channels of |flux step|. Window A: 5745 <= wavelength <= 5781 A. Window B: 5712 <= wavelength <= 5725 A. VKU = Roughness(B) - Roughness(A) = 0.034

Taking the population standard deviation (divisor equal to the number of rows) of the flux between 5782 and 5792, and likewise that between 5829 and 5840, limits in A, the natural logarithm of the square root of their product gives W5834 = -2.74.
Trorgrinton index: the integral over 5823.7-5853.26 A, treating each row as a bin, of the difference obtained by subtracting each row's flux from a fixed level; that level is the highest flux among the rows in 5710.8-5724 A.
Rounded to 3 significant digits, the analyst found 2.78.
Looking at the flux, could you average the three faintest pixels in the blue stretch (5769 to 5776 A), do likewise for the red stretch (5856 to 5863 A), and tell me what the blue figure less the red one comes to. 0.17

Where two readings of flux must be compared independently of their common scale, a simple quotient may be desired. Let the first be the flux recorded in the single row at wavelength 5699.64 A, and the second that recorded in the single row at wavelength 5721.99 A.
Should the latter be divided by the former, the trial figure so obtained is 1.03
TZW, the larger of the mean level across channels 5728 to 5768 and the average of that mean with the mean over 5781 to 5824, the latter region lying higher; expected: 3.450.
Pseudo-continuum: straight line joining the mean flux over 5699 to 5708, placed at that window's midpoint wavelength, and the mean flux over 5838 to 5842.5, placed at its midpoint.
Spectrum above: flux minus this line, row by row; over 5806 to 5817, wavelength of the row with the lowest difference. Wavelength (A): 5809.61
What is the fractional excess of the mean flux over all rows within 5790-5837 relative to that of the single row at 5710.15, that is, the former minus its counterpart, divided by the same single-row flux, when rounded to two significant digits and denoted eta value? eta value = 0.11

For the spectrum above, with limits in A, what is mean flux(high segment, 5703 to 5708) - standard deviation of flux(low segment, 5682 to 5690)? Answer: 3.21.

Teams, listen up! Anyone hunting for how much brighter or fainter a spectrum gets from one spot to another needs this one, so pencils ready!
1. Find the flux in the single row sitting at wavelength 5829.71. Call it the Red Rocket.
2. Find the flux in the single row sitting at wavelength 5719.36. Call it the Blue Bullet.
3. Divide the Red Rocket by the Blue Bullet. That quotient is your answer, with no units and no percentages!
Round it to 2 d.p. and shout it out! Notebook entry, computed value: 0.95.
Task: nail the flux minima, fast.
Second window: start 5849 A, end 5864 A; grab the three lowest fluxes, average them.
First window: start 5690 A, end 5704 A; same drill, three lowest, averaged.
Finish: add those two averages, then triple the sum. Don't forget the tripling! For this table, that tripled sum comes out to 19.4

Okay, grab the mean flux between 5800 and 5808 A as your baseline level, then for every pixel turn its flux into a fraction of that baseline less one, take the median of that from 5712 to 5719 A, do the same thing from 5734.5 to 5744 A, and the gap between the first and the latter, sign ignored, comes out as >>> 0.029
